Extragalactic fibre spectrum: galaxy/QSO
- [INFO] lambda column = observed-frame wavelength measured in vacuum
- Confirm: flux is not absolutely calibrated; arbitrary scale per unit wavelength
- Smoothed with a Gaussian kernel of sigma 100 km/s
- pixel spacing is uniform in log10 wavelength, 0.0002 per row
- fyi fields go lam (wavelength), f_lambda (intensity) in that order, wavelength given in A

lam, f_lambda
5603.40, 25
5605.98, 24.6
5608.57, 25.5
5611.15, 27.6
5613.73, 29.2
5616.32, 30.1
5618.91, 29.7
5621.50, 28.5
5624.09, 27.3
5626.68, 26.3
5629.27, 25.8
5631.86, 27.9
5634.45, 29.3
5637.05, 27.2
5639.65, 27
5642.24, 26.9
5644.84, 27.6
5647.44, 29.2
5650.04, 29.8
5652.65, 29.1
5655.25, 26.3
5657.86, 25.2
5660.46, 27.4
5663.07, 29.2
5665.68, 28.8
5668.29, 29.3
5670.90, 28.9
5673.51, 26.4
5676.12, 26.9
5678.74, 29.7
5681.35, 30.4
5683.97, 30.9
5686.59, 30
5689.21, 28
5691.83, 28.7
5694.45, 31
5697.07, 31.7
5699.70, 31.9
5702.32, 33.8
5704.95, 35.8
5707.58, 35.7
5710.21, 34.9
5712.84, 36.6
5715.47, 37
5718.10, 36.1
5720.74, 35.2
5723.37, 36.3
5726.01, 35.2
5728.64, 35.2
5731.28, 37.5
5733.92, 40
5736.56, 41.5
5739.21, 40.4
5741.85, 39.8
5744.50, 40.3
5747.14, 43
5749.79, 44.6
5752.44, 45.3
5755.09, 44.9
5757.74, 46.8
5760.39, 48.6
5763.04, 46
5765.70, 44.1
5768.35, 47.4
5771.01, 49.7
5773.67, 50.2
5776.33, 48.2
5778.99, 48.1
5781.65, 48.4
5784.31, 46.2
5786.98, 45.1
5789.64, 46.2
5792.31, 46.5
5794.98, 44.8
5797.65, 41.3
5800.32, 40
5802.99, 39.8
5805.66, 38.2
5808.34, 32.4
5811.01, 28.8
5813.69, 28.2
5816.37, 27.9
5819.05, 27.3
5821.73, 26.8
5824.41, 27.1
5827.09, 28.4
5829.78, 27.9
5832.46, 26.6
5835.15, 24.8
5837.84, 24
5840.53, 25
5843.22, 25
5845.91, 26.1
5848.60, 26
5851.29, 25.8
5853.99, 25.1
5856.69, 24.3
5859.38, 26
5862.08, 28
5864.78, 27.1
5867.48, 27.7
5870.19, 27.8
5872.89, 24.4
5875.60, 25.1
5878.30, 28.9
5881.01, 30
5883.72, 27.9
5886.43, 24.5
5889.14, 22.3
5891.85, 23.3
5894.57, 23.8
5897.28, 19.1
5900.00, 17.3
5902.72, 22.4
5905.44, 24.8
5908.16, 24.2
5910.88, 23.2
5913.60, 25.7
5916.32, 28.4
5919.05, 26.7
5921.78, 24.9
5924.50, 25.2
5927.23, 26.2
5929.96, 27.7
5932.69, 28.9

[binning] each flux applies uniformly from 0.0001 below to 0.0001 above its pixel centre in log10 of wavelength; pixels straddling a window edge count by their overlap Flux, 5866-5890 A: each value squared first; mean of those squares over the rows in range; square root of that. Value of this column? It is 27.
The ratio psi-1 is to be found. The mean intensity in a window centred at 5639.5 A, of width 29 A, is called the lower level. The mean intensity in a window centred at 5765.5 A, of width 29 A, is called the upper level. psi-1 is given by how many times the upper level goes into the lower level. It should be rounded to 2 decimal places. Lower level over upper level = 0.59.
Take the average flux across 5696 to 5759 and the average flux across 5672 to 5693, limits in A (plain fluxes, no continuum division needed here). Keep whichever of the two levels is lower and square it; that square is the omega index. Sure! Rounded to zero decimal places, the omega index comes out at 834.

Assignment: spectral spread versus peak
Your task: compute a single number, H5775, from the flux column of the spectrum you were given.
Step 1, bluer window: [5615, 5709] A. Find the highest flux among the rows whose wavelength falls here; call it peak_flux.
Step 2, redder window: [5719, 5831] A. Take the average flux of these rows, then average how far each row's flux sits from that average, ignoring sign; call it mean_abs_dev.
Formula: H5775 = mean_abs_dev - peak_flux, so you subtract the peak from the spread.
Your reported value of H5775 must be -29.7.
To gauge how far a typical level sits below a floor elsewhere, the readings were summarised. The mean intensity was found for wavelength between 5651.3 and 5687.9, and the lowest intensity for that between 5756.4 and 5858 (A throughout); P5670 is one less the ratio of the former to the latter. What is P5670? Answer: -0.19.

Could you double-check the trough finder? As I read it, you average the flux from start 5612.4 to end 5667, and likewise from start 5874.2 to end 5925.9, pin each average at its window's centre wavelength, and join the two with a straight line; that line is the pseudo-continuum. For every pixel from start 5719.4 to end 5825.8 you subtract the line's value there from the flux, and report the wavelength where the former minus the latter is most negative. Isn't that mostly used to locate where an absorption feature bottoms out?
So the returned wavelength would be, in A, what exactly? 5821.73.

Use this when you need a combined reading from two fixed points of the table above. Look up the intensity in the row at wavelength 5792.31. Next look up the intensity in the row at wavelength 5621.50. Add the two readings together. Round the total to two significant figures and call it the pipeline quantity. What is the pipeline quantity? 75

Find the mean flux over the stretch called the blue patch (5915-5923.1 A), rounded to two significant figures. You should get 27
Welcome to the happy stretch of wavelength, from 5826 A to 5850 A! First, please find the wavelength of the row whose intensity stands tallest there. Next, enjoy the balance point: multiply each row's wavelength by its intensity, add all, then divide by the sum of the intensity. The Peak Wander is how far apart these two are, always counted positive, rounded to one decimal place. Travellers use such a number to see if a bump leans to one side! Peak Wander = 10.5 A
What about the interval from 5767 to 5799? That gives 8.9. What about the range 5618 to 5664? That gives 9.1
